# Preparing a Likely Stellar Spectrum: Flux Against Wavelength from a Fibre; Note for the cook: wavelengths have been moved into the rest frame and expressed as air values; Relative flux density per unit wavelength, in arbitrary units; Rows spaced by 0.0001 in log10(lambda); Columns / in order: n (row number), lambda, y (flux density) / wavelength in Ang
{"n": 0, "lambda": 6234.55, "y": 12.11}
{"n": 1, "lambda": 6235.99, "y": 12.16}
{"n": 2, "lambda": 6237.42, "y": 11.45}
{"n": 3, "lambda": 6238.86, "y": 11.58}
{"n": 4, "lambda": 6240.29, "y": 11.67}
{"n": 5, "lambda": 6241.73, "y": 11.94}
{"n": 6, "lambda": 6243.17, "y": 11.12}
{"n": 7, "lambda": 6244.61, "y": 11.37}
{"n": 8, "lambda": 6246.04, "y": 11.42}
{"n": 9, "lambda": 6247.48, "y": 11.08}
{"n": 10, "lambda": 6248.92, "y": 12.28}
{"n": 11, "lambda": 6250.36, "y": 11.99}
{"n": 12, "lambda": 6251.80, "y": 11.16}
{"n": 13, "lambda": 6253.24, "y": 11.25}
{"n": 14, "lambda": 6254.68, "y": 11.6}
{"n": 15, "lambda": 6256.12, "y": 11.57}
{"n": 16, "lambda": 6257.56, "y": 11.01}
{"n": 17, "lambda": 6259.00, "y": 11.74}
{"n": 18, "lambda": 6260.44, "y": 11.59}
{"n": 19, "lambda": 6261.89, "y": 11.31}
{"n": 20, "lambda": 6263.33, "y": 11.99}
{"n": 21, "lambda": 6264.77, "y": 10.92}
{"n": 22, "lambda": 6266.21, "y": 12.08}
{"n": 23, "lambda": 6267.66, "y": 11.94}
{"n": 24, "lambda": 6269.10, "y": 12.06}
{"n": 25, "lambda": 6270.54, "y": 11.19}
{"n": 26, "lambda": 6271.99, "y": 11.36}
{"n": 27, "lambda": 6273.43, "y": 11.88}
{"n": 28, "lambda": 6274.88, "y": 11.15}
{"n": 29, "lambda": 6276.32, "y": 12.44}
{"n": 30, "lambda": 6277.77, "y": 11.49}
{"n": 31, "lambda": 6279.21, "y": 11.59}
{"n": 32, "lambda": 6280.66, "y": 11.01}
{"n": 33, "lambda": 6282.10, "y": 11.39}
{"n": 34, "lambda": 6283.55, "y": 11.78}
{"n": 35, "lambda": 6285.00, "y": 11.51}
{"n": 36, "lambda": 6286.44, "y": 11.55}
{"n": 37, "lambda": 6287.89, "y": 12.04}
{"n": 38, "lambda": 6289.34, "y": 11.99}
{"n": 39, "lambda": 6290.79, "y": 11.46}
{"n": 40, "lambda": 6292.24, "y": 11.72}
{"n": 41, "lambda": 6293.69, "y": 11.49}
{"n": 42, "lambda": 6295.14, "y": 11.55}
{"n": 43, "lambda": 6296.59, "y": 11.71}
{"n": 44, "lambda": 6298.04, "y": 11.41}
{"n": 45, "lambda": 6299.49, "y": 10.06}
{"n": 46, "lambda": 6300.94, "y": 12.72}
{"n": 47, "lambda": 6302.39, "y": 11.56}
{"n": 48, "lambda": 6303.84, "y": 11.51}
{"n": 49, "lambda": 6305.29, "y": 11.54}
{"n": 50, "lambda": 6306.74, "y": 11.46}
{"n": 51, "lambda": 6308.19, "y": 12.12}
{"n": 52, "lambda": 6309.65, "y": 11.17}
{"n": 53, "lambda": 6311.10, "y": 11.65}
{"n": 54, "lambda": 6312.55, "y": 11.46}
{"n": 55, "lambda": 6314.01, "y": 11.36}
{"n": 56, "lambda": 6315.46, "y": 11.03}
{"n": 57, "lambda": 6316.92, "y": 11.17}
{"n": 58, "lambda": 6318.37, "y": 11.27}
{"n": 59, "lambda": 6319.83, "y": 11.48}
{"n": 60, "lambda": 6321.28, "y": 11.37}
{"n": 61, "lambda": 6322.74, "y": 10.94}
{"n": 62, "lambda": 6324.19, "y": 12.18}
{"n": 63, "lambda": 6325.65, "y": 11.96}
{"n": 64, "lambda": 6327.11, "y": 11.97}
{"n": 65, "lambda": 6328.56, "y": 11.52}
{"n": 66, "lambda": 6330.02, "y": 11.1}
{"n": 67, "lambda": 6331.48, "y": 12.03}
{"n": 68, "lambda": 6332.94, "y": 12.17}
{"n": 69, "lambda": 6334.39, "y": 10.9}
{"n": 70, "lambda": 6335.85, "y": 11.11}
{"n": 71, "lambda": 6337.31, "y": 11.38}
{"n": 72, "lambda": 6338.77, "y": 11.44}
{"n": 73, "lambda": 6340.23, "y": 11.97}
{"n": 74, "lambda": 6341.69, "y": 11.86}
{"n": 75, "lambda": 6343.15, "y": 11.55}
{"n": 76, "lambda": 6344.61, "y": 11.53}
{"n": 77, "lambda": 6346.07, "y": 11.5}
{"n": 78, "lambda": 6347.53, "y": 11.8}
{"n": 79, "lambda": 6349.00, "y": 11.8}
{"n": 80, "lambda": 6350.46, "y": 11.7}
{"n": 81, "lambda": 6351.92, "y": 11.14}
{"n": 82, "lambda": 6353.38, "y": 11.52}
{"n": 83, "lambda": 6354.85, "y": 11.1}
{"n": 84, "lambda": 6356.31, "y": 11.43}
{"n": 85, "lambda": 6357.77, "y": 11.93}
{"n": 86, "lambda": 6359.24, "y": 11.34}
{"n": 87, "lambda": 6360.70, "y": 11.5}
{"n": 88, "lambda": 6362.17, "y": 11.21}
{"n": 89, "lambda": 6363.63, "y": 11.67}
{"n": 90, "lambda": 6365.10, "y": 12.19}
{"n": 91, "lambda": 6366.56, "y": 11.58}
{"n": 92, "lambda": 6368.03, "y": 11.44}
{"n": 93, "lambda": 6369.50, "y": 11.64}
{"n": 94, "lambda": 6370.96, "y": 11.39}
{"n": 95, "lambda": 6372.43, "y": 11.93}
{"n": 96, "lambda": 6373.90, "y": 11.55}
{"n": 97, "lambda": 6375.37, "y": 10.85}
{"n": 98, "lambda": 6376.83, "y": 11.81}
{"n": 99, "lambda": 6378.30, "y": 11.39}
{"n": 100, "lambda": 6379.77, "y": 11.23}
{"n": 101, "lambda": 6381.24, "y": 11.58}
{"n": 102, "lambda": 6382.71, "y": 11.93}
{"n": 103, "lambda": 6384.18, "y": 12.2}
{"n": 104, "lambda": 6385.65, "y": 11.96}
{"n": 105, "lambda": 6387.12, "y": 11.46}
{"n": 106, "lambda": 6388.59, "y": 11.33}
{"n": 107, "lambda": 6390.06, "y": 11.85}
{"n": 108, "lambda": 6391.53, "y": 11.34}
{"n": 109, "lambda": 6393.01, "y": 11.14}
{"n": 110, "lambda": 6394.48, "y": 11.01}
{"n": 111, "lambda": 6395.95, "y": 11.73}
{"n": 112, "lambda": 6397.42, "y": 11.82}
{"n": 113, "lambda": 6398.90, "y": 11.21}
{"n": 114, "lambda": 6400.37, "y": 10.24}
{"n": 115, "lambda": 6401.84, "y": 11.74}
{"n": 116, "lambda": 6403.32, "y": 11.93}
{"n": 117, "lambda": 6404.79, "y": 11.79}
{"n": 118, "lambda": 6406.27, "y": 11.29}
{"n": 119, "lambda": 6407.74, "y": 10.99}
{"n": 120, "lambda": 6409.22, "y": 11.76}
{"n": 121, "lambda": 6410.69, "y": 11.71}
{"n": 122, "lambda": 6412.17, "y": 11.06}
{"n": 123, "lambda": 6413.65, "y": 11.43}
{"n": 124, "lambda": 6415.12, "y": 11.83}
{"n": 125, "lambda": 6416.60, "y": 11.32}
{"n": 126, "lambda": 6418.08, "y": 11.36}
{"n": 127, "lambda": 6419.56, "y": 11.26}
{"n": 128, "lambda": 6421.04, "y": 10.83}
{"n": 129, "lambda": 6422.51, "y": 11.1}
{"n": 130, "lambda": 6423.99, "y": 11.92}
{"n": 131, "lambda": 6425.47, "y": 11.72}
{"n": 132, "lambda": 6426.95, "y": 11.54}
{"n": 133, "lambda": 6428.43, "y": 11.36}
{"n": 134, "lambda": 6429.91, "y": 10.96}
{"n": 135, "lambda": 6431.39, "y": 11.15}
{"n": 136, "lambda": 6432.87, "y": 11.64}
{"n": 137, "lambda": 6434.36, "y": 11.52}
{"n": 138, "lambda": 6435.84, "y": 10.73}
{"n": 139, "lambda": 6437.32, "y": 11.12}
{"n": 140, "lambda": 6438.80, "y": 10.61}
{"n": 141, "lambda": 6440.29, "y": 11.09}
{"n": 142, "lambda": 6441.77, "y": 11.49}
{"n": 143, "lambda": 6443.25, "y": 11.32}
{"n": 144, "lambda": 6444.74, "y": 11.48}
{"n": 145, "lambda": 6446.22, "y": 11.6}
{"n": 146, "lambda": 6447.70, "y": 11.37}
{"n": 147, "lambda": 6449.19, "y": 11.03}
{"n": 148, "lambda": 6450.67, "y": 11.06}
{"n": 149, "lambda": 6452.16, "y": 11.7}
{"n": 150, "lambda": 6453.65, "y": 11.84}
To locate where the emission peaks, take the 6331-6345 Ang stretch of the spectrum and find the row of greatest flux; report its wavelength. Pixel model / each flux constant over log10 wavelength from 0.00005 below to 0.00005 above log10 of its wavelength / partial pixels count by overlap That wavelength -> 6332.94 Ang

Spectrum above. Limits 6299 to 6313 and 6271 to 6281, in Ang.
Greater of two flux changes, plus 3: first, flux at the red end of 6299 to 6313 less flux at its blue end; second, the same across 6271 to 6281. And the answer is 4.4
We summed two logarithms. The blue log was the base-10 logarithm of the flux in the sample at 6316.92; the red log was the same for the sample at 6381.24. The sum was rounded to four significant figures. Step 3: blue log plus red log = 2.112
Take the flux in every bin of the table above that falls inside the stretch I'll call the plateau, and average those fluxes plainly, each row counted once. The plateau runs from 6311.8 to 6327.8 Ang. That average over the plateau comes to 11.47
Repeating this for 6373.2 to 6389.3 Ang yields 11.57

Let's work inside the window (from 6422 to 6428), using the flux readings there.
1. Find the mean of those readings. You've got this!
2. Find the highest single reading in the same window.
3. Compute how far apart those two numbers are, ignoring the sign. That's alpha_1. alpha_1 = 0.35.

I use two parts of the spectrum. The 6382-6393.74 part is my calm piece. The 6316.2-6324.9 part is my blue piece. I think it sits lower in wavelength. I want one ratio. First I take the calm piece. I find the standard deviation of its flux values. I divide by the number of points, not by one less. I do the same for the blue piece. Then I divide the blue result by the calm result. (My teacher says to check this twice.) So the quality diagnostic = 1.1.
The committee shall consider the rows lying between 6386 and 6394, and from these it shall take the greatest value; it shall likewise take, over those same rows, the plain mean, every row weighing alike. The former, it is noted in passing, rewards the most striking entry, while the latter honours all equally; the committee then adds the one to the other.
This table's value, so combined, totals 23.3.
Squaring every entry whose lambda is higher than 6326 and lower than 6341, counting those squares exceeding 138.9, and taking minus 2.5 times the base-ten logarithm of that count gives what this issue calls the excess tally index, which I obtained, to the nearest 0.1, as -1.5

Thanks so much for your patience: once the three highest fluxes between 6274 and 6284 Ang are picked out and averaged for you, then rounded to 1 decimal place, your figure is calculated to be 11.9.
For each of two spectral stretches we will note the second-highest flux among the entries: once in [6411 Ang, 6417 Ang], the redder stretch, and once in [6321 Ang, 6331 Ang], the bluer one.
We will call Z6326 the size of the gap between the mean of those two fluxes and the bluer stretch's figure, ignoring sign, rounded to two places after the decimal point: 0.27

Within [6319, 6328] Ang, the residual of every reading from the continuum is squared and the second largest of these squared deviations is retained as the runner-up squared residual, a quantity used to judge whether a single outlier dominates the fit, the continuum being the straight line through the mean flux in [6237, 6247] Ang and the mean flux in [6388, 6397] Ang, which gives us 0.27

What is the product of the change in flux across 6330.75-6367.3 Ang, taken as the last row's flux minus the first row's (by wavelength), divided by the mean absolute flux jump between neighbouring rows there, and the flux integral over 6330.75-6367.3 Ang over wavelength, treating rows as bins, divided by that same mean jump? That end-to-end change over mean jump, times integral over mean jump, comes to -1643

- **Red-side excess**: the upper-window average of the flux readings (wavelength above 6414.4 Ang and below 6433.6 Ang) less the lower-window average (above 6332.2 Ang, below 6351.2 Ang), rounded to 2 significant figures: -0.21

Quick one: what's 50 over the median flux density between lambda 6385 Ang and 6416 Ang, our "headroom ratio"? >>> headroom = 4.36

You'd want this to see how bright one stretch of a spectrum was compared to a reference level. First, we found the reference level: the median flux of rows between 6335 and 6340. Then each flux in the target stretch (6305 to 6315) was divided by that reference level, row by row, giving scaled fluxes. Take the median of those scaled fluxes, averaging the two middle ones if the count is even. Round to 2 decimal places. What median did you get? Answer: 1.01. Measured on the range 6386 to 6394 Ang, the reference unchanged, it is 1.00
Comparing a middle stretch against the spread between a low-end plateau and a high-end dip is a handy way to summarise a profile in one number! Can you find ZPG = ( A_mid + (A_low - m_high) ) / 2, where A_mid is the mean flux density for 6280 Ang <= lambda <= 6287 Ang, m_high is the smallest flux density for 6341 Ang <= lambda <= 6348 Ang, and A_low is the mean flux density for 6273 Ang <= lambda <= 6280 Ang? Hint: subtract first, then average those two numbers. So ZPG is 5.83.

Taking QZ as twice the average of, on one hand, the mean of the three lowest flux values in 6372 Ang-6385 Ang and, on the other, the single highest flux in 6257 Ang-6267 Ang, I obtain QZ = 23.2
